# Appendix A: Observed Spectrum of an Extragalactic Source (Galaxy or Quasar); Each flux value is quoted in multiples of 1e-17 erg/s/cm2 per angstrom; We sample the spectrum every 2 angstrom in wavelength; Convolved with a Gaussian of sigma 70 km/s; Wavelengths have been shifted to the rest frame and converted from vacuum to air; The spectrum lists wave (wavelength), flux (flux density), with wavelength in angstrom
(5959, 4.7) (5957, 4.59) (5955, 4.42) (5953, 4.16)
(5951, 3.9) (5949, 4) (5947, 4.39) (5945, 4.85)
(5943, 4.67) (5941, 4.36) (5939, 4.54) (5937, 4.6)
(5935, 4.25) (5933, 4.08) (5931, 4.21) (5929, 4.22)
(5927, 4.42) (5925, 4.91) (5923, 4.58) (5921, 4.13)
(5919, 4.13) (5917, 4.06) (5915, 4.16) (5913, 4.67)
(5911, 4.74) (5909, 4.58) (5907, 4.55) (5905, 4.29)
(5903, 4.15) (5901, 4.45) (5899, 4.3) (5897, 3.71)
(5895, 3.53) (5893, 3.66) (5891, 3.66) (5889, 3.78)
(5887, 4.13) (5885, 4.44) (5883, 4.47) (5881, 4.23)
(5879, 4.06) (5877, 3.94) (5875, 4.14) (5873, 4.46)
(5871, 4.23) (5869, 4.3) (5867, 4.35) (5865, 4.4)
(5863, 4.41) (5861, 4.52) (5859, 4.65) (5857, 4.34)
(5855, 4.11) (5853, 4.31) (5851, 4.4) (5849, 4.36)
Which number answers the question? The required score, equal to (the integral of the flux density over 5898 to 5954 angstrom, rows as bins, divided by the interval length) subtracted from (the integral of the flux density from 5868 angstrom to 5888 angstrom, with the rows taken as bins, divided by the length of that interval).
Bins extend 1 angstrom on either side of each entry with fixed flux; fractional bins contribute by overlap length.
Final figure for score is -0.13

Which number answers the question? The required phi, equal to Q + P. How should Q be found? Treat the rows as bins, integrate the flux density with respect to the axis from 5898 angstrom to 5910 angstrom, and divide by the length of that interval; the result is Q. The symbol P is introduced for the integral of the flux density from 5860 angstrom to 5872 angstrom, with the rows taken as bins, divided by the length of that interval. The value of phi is 8.8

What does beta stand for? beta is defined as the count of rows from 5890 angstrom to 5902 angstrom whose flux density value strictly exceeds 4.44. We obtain 1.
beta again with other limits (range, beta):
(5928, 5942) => 2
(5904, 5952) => 10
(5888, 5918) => 5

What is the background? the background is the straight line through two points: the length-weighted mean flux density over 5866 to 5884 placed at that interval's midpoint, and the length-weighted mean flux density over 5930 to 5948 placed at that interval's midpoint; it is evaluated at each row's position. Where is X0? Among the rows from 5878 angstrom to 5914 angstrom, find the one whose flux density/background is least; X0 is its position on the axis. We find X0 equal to 5895 angstrom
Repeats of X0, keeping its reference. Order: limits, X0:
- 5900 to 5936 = 5933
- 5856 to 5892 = 5891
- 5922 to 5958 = 5951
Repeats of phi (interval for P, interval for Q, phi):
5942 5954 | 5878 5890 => 8.5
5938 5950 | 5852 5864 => 8.9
